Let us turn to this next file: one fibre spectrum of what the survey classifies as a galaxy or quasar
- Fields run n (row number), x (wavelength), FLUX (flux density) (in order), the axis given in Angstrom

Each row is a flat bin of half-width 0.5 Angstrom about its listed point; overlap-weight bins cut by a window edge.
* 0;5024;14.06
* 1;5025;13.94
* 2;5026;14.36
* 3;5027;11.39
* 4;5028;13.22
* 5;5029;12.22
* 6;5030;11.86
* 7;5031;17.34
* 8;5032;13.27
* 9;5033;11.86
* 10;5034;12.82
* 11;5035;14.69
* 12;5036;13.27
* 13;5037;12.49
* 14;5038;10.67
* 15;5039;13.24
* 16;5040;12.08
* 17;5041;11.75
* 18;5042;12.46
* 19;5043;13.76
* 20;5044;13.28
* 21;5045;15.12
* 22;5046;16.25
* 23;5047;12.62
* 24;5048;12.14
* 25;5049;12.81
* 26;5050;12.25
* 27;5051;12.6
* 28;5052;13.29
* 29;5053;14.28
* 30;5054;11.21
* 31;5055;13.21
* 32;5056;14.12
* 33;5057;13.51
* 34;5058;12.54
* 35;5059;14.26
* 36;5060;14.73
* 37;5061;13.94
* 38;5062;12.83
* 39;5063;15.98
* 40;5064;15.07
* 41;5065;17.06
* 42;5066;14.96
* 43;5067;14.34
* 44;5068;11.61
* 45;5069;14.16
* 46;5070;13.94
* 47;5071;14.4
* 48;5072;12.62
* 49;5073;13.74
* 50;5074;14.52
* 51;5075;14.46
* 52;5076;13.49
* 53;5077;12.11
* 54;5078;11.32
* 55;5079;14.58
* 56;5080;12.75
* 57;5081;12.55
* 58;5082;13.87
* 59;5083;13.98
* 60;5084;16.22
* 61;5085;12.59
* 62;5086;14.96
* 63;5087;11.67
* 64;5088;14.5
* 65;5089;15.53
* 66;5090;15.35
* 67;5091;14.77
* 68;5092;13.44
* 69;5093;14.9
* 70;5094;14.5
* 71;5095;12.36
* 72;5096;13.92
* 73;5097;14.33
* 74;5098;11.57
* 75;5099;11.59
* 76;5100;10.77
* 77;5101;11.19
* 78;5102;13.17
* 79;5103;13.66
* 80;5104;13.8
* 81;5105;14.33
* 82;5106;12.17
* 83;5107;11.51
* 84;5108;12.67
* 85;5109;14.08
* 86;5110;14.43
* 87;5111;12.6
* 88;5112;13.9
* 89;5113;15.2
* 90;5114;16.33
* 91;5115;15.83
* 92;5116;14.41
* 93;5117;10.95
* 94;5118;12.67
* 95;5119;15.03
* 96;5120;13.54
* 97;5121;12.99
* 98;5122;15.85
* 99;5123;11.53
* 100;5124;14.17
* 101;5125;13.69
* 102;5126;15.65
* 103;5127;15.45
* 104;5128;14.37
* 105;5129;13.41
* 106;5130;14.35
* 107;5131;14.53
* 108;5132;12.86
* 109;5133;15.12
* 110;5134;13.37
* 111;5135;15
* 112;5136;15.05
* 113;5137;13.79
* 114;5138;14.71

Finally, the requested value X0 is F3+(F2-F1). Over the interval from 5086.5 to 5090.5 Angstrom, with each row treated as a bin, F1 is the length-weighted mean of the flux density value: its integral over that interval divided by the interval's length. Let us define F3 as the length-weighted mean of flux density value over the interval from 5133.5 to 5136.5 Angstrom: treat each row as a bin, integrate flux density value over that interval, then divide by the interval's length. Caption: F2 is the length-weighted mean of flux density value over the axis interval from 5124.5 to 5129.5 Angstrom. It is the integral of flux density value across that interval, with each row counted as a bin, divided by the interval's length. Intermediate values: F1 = 14.3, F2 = 14.5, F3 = 14.5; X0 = 14.7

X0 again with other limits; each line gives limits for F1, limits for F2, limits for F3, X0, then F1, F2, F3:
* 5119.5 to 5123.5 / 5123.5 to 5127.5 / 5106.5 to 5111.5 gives 14.3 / 13.5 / 14.7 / 13.1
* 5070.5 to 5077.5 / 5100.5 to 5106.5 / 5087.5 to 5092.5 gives 14.2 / 13.6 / 13.1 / 14.7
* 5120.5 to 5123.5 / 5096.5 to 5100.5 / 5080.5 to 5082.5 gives 11.8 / 13.5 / 12.1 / 13.2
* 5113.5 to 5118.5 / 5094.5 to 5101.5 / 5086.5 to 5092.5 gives 12.4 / 14.0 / 12.2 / 14.2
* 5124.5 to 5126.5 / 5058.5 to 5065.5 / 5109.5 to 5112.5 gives 13.8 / 14.7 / 14.8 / 13.6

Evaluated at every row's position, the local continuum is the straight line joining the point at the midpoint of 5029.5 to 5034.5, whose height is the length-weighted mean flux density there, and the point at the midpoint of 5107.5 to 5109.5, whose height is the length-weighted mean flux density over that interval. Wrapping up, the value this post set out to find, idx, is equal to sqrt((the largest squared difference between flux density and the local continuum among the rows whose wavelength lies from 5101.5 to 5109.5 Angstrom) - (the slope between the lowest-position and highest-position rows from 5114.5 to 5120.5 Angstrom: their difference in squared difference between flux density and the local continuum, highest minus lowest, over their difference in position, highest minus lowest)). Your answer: 2.2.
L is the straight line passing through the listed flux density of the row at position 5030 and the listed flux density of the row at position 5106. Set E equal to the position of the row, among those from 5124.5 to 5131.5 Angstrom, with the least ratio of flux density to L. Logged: 5129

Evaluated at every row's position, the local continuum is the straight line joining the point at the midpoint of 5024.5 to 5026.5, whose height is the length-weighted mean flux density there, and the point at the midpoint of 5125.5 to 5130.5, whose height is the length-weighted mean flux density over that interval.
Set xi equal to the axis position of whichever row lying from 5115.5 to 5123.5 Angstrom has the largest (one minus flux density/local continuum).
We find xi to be 5117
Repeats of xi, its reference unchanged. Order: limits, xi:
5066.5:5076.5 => 5068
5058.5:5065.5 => 5062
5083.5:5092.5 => 5087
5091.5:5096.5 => 5095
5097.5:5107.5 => 5100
